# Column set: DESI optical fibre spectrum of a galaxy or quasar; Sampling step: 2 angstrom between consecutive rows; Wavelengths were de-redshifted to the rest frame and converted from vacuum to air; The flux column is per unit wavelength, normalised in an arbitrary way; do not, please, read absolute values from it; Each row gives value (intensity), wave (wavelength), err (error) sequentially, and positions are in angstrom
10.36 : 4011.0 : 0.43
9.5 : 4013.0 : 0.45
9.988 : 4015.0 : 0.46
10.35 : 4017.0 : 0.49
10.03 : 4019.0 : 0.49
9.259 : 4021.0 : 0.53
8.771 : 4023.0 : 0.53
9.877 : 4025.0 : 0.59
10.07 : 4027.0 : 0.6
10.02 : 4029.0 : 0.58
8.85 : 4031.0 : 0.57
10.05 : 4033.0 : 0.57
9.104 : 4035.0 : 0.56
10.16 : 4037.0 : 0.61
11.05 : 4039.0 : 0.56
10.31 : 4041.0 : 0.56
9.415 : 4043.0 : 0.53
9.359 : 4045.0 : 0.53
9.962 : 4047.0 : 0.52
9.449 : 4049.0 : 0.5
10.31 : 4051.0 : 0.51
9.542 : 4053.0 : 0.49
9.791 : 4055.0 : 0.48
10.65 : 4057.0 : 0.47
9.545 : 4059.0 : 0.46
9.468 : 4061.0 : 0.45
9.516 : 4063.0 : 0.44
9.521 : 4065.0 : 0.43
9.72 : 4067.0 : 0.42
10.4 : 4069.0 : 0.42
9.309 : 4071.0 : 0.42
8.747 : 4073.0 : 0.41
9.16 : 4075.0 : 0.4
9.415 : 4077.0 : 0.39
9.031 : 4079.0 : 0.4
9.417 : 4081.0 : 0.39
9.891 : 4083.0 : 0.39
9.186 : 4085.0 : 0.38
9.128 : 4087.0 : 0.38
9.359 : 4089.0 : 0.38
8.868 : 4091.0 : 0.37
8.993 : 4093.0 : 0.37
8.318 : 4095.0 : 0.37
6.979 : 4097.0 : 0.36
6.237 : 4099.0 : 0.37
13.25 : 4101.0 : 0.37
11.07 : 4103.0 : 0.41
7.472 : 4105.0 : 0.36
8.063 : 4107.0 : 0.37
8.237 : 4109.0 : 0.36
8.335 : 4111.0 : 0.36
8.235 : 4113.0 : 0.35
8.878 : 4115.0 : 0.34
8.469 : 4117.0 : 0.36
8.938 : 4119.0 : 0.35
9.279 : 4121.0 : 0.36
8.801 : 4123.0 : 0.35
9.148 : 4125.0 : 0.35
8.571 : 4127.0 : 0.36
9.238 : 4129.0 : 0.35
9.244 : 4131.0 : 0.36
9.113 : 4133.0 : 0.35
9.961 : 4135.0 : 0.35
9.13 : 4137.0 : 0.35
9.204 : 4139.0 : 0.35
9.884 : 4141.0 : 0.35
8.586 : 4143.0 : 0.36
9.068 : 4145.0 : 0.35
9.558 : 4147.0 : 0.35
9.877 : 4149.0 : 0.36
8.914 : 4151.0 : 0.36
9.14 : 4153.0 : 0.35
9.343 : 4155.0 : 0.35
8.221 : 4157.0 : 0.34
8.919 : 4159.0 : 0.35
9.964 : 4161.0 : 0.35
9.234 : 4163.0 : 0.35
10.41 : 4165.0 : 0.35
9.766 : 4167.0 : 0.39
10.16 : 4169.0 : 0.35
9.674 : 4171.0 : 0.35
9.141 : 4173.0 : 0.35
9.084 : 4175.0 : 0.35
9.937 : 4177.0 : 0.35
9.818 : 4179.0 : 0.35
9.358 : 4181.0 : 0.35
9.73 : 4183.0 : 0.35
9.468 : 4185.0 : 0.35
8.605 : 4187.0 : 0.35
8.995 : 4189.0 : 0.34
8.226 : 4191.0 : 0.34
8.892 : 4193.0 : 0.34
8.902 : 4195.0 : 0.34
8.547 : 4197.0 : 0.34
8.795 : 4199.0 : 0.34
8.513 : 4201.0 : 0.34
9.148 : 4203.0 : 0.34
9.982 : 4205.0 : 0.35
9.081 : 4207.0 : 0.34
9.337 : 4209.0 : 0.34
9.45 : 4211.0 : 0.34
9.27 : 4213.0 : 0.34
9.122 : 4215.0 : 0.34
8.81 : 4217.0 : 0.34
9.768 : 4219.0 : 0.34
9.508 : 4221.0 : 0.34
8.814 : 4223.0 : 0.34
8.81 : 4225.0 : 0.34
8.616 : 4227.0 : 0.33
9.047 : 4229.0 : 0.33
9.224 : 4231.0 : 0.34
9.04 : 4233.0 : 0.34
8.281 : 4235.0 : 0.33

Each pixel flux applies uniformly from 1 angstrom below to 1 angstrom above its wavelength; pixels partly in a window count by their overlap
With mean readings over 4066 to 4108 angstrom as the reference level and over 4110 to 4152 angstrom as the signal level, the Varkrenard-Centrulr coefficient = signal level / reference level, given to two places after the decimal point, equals 0.99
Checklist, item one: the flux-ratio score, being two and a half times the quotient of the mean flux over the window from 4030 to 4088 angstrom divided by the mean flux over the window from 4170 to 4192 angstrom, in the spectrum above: 2.60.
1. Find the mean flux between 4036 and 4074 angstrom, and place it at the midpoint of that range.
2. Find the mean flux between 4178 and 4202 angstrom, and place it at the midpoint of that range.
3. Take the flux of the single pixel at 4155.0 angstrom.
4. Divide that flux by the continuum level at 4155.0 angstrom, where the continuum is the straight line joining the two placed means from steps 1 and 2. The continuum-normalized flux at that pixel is 1.02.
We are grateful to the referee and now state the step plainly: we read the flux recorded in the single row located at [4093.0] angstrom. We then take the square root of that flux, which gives 3.00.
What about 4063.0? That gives 3.08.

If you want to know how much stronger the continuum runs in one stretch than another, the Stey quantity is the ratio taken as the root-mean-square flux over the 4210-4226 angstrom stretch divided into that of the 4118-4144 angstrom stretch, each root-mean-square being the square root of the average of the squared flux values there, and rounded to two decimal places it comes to 1.00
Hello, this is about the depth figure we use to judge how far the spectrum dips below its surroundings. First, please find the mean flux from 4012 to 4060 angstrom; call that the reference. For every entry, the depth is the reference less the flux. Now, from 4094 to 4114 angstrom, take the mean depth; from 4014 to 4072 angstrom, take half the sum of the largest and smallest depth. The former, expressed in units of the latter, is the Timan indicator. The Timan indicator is -12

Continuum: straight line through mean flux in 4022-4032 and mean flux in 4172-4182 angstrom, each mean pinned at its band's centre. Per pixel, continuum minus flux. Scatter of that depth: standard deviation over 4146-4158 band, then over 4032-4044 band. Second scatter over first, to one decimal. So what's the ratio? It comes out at 1.2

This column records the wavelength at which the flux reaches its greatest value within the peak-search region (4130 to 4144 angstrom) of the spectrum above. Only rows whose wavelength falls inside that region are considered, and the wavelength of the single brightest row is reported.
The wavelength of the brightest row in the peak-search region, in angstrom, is 4135.0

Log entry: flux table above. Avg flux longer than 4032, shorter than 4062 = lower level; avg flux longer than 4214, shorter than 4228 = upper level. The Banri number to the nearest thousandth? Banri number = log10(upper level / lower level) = -0.037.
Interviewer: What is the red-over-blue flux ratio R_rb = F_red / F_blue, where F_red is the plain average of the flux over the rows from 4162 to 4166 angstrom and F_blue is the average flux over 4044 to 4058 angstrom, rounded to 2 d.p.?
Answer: 1.00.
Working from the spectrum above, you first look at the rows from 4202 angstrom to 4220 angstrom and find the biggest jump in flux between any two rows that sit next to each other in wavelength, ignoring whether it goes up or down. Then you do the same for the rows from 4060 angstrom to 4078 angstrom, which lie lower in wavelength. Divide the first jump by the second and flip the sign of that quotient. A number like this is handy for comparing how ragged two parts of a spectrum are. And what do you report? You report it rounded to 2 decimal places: -0.88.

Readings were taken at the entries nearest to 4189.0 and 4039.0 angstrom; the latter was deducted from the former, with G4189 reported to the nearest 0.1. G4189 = -2.1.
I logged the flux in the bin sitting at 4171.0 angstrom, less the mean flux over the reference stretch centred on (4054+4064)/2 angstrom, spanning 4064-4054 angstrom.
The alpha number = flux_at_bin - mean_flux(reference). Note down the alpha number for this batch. -0.1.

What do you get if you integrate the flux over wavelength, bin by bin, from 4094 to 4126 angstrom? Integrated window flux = 279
